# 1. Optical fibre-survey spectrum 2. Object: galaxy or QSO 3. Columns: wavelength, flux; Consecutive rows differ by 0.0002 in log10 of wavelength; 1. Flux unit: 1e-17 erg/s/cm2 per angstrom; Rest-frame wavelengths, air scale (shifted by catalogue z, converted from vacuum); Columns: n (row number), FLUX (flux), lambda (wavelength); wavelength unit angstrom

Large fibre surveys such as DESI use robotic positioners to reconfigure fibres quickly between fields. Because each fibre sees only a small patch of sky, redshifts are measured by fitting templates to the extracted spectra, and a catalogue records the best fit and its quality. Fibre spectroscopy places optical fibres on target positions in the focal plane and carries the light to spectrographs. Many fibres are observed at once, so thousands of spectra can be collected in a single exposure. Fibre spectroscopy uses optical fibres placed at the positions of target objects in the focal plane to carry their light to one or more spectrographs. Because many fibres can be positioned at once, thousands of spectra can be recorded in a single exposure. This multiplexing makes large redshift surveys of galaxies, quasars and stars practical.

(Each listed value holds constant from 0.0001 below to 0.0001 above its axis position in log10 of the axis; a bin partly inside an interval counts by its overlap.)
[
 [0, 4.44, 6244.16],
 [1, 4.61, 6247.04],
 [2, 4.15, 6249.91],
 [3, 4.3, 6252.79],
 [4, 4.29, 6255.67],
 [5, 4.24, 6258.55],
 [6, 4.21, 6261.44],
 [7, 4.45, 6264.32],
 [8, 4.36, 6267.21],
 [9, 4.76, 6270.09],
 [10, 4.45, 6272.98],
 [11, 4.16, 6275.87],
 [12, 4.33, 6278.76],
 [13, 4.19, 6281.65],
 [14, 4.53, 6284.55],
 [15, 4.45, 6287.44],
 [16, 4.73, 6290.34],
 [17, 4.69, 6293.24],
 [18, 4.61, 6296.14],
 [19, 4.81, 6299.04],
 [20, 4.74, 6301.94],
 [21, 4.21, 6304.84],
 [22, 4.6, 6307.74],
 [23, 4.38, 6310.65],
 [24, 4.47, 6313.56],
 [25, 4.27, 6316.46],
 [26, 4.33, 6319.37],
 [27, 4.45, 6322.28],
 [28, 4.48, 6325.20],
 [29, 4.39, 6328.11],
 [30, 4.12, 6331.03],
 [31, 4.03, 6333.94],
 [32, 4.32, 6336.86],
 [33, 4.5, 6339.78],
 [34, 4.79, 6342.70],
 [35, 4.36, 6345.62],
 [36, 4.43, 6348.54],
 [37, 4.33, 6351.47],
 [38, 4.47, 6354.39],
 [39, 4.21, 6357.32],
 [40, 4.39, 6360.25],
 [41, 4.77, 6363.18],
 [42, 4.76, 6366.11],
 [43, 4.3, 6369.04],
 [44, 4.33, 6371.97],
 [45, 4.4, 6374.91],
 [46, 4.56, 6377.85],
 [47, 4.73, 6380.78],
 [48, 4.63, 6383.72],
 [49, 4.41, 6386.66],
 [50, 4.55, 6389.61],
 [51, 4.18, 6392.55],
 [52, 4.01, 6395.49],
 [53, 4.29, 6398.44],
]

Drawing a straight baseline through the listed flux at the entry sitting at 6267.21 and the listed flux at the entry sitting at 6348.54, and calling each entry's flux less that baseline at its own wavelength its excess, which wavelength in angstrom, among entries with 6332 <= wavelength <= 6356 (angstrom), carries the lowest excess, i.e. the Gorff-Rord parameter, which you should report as 6333.94 angstrom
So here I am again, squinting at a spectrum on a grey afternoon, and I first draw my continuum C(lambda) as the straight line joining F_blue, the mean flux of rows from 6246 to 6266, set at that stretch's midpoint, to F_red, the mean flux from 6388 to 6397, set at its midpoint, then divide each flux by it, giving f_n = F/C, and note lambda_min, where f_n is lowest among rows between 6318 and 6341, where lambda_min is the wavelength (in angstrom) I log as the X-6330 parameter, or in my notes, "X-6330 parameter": 6333.94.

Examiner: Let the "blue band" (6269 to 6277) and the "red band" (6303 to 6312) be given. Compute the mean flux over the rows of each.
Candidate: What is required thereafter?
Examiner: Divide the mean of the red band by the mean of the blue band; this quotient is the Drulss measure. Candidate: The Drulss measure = 0.99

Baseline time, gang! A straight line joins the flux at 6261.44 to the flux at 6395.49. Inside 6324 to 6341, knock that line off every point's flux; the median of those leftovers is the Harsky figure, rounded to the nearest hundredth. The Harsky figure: 0.25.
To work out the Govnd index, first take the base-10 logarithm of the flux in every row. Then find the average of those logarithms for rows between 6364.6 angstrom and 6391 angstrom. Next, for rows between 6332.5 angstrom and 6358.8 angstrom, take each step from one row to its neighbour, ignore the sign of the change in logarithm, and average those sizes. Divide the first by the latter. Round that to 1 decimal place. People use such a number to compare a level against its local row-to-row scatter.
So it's 30.4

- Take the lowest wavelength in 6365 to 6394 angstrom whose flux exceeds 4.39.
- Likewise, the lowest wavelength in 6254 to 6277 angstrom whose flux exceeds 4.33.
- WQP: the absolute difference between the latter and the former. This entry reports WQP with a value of 101.8 angstrom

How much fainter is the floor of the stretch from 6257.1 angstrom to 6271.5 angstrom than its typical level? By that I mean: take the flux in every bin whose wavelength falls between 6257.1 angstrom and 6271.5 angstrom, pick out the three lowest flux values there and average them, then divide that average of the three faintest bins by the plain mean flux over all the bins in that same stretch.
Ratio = 0.970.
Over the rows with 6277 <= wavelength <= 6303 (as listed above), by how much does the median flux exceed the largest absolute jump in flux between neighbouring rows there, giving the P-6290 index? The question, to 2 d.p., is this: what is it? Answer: 4.27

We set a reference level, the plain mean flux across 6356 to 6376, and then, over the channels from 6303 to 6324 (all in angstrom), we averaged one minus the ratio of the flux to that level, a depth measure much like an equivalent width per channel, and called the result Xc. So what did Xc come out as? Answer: 0.01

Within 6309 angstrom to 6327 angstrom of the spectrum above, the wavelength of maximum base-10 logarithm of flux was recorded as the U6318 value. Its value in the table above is 6325.20 angstrom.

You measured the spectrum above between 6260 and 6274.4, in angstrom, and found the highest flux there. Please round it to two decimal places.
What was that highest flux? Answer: 4.76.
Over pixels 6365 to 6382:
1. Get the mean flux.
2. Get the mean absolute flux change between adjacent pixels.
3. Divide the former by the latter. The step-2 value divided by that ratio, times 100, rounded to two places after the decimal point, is 0.70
